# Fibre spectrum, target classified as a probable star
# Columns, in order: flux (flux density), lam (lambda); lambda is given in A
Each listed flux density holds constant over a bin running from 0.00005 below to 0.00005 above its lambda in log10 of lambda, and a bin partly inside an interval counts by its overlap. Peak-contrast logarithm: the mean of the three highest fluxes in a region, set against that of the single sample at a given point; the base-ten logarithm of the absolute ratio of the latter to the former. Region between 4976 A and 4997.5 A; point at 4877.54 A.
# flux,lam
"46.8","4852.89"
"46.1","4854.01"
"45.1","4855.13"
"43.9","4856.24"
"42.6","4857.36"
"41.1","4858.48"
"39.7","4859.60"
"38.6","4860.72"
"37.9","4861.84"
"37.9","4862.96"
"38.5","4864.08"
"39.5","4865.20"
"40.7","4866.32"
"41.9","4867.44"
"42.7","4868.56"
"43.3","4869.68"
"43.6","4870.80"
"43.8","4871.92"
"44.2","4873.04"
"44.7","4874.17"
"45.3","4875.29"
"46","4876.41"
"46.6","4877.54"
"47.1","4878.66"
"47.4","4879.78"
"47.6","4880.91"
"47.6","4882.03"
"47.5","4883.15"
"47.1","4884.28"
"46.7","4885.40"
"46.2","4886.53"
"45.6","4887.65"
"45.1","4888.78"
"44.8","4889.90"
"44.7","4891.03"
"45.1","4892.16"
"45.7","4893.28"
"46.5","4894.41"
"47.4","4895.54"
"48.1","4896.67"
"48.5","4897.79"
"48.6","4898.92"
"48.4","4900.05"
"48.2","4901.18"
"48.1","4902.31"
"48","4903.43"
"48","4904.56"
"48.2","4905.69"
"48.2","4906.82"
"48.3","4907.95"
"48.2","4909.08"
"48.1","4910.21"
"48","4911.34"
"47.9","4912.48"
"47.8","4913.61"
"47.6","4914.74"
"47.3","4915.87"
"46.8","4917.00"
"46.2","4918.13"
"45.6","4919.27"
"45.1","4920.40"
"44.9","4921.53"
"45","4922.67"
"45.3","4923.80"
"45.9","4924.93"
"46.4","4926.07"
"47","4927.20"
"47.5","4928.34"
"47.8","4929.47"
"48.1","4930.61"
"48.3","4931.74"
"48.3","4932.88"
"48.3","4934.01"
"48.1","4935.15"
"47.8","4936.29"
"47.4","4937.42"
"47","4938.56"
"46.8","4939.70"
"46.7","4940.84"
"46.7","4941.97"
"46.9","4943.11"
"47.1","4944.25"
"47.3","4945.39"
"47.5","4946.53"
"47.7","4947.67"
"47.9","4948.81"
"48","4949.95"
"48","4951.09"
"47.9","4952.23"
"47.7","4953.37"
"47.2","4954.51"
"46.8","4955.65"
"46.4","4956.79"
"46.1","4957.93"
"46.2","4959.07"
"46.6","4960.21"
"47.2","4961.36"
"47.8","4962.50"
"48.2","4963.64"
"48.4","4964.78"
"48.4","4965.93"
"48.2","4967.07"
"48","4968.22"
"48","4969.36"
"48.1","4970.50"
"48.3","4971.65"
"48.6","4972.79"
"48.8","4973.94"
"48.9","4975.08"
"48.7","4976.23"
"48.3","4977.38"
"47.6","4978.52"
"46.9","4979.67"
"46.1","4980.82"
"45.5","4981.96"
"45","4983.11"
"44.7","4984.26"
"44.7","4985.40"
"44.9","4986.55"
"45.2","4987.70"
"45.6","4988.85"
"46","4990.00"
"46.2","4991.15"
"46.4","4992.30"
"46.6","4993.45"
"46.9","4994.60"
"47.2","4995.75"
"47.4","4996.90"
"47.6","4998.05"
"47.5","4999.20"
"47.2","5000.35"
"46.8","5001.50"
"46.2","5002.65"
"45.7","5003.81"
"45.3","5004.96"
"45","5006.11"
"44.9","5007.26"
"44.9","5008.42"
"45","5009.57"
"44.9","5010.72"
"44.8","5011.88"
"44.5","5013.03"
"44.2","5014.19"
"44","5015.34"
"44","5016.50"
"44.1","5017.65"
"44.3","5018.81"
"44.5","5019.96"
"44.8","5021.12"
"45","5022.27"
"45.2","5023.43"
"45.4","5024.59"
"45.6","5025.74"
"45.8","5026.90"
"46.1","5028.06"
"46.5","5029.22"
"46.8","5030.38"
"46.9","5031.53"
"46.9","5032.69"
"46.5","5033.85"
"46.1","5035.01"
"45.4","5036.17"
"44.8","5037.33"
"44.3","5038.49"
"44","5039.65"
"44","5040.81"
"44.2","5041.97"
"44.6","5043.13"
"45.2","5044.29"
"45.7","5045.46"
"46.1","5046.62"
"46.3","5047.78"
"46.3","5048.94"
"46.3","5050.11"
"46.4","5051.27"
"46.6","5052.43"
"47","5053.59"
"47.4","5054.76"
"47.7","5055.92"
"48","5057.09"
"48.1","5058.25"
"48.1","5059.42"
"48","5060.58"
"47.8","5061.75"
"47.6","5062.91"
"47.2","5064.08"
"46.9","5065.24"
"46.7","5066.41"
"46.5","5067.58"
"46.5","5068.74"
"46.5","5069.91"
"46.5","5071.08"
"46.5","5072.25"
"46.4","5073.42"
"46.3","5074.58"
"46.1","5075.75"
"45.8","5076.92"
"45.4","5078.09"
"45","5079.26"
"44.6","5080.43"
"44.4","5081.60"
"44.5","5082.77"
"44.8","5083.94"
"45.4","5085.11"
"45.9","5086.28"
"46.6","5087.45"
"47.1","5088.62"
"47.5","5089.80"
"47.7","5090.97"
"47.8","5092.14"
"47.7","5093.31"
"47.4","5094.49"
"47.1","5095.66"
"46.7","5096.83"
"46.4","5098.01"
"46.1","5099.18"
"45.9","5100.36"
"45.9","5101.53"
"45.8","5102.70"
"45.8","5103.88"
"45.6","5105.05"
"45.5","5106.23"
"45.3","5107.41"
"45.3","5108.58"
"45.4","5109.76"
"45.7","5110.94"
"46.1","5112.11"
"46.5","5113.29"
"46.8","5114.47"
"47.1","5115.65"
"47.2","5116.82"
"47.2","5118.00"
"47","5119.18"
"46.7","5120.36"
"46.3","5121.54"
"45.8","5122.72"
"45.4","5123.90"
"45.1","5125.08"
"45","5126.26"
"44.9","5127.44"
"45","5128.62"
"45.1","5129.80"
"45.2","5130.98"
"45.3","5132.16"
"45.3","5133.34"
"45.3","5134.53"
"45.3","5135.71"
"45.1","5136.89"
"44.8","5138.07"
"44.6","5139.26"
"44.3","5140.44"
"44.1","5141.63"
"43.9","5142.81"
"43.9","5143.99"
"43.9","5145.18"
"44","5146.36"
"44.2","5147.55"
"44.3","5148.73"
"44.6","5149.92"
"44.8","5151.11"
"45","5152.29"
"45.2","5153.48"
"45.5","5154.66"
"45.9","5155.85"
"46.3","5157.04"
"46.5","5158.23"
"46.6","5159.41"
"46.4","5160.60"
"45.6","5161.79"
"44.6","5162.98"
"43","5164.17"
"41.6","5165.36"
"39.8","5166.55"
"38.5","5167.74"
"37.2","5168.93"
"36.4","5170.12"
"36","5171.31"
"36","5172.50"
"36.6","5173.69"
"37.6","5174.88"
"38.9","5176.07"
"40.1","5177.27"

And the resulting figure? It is -0.015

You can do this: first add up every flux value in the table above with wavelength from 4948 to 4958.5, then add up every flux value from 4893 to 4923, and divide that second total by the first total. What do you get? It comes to 3.0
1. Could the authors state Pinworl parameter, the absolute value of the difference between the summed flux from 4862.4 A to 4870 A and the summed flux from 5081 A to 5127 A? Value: 1517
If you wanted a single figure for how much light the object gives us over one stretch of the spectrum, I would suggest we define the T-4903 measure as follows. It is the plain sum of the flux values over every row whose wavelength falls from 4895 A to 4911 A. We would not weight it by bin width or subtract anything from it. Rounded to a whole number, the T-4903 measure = 674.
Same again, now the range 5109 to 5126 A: 648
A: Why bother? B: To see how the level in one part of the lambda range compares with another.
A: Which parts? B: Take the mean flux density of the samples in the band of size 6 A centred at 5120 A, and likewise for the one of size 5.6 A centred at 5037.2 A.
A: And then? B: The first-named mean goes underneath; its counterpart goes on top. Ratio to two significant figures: 0.96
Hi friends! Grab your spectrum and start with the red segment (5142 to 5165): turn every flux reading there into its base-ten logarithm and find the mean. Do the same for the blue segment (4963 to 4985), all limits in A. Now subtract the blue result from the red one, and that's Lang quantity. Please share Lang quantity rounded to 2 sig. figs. -0.025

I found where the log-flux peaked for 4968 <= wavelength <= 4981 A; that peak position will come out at 4975.08 A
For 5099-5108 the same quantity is 5099.18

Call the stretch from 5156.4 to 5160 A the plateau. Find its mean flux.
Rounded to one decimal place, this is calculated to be 46.5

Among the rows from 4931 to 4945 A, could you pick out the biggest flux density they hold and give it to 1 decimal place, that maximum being 48.3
